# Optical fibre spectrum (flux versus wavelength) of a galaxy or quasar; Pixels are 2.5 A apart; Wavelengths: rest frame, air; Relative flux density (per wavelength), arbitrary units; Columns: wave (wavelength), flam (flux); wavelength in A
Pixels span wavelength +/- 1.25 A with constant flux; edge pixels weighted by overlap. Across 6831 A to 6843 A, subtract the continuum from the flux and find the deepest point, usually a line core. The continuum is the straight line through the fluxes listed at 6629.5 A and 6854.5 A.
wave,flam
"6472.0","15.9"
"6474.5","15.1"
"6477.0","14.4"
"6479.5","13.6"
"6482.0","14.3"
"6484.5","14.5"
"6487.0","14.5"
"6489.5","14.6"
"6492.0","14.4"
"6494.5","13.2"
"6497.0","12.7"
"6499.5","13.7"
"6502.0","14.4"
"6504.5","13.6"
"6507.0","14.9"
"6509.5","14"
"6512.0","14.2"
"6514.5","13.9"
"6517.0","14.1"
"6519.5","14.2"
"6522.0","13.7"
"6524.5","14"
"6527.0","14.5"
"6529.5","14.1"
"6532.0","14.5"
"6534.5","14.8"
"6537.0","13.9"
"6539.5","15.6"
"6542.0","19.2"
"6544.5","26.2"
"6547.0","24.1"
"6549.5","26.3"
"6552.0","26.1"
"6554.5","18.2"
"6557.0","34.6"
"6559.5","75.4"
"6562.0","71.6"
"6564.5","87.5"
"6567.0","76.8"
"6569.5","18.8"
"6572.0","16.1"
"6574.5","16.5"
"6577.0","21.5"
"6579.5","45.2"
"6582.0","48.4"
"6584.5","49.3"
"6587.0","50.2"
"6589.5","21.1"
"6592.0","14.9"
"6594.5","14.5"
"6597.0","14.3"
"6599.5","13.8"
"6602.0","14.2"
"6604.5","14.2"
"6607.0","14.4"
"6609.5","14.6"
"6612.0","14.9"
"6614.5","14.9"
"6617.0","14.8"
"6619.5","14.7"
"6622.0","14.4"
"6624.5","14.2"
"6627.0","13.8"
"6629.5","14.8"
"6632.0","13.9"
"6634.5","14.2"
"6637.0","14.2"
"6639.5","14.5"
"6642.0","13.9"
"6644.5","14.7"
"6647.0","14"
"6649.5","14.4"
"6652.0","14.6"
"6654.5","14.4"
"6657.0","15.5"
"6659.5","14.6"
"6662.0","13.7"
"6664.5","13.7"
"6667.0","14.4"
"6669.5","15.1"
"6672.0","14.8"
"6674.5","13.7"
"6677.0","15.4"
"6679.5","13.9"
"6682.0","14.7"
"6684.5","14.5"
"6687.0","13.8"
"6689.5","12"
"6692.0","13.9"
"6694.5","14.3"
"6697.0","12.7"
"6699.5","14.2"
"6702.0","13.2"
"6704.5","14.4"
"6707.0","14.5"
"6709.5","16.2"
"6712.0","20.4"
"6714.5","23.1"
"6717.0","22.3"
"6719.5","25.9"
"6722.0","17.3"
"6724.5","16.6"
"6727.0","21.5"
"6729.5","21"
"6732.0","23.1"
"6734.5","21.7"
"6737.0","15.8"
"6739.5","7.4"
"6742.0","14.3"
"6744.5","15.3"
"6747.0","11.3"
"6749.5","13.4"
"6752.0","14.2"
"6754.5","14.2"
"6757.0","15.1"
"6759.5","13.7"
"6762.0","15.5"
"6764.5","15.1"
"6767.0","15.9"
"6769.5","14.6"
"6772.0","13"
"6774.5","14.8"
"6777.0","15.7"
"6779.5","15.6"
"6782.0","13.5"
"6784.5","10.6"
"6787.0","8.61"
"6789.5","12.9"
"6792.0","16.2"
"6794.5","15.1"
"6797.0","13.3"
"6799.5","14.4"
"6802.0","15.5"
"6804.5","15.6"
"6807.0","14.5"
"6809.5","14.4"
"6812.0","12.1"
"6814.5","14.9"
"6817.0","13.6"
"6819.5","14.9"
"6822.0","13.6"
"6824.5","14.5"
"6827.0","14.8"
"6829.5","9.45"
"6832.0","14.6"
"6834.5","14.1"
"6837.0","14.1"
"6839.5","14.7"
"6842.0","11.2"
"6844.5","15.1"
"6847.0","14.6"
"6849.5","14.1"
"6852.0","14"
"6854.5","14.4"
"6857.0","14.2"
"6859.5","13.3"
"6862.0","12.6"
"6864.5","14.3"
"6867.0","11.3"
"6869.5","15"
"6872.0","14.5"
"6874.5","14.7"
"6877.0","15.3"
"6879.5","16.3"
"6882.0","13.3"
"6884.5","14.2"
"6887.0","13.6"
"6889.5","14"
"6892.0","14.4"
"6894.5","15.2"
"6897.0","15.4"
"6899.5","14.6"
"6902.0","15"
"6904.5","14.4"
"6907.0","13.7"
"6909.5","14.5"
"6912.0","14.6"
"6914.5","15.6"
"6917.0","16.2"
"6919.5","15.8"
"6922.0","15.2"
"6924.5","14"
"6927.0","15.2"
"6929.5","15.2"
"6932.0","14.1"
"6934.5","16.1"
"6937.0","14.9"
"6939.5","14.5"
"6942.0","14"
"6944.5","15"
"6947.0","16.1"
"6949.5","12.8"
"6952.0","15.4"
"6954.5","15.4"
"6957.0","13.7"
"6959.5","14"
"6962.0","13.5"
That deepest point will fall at 6842.0 A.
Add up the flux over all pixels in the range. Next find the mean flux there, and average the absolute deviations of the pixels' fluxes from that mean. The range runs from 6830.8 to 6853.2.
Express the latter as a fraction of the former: 0.0051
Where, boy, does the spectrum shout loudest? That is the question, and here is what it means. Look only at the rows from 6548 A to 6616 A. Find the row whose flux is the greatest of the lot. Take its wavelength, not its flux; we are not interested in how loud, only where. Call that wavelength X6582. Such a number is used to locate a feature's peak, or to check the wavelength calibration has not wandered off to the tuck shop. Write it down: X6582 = 6564.5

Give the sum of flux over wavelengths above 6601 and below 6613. 72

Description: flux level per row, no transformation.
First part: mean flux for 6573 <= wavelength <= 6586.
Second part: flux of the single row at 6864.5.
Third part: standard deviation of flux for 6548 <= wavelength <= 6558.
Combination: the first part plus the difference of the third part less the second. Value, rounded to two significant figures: 28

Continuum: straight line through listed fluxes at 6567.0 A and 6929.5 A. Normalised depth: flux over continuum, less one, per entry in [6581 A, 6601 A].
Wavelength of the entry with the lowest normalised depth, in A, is 6599.5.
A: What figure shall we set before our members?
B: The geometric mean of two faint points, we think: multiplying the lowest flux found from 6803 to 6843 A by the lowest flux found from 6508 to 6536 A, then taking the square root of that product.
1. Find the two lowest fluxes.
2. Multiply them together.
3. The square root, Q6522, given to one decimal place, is 11.4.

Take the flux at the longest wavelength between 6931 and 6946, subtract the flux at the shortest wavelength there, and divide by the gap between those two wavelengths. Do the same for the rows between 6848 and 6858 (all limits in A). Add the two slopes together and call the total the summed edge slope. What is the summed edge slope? 0.1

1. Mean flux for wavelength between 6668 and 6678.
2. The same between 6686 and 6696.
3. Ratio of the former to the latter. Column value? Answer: 1.09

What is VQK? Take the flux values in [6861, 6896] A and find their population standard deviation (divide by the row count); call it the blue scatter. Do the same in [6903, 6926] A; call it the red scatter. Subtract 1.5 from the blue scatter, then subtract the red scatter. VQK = -1.1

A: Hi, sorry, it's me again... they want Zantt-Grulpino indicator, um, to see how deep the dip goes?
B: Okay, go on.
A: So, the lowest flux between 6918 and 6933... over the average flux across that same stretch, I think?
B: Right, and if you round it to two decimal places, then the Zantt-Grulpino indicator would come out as 0.94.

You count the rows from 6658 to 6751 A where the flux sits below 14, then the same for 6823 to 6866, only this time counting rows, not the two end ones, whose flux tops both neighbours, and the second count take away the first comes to -7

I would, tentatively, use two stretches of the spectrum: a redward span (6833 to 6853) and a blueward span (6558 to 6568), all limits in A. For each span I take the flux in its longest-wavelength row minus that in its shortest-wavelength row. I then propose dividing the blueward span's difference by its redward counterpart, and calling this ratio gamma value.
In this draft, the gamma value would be -14.0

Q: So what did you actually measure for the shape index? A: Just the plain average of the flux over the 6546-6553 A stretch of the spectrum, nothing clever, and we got 25.5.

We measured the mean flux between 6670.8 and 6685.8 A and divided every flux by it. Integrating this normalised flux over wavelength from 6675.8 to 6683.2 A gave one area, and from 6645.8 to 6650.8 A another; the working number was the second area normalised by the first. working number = 0.65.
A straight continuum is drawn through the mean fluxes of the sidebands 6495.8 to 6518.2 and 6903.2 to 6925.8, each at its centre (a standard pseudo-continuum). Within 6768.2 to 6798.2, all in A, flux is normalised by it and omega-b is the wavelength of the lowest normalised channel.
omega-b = 6787.0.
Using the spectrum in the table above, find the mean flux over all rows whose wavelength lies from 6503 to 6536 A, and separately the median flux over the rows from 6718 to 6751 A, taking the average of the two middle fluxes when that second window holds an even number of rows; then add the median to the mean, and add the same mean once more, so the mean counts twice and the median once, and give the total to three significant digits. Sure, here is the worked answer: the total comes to 45.0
